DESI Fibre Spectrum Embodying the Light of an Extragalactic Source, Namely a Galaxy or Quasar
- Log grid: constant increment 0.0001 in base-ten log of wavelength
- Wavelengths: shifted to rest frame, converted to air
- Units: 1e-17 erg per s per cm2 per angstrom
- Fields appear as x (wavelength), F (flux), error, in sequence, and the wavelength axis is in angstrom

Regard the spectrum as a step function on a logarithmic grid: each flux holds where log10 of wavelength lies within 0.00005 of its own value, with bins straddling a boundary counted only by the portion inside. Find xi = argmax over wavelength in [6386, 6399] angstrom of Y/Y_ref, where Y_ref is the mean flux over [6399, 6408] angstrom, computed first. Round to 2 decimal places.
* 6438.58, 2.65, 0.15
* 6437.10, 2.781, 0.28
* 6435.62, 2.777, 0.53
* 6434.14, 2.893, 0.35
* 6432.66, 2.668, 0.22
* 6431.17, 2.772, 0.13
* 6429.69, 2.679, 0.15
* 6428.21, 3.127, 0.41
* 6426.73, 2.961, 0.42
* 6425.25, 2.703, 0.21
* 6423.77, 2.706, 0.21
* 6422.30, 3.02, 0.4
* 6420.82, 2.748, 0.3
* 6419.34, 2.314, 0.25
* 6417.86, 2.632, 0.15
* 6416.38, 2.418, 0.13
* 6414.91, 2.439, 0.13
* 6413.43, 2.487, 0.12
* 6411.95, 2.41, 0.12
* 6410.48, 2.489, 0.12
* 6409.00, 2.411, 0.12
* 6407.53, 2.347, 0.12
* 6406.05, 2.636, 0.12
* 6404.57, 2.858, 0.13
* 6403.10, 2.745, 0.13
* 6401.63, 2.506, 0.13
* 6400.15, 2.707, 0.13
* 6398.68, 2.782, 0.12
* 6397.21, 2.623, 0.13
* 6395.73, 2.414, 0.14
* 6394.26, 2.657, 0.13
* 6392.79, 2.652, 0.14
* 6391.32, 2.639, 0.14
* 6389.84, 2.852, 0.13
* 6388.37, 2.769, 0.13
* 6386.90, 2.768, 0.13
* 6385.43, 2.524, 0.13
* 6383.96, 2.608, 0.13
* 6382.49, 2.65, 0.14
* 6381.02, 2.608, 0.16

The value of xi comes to 6389.84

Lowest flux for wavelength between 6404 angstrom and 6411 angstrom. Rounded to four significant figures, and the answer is 2.347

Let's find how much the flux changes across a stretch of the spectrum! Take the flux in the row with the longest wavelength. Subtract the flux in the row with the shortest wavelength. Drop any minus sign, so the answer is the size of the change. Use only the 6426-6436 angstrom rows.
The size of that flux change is 0.18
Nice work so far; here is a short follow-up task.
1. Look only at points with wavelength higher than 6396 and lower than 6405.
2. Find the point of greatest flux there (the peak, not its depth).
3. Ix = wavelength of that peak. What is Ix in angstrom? 6404.57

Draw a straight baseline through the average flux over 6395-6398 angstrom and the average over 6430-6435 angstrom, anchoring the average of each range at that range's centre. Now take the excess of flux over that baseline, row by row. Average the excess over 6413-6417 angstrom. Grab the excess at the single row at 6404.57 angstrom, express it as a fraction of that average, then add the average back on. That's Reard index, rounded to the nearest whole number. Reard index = -2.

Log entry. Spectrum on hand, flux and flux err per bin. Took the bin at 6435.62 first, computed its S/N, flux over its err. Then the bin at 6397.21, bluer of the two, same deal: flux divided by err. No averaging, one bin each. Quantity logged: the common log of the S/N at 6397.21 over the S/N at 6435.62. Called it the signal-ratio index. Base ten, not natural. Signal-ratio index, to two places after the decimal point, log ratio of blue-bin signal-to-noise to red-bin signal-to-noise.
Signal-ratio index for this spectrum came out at 0.59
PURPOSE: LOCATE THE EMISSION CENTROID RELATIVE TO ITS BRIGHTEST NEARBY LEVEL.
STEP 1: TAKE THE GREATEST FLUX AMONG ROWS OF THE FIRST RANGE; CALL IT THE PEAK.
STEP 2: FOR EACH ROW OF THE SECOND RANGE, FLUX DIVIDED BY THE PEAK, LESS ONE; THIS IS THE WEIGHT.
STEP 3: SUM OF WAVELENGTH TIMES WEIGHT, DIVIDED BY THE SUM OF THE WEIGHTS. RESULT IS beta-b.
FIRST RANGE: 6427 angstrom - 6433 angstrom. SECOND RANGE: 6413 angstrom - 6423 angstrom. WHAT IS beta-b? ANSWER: 6417.0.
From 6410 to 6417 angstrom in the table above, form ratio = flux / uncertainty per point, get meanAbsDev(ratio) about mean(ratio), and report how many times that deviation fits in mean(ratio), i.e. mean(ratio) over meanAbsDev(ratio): 22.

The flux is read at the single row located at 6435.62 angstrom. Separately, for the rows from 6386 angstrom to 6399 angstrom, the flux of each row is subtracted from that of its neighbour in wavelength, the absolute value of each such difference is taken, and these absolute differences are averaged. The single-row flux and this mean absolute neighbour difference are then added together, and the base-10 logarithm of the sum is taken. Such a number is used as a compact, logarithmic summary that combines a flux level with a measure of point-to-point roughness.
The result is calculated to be 0.46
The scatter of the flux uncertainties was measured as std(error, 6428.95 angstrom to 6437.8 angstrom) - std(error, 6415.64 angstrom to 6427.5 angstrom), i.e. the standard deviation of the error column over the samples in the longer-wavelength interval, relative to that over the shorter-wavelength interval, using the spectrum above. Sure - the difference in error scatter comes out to 0.04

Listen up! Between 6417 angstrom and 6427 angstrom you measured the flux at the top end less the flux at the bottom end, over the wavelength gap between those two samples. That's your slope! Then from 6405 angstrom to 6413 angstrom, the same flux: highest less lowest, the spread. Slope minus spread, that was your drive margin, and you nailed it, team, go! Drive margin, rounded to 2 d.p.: -0.25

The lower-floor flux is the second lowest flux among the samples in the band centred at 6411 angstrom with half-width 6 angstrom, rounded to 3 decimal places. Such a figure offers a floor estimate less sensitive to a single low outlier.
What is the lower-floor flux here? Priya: 2.410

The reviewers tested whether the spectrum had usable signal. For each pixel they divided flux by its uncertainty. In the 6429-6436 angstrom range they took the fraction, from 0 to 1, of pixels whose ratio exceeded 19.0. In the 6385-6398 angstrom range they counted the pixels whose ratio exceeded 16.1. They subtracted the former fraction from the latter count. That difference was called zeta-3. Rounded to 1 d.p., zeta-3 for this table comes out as 8.8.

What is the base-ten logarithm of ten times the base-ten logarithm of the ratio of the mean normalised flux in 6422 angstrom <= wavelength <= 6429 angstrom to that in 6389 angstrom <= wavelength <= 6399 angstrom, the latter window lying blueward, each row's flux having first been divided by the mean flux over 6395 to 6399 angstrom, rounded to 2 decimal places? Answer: -0.42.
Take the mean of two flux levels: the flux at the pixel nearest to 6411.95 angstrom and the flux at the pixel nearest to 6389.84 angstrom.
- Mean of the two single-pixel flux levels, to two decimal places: 2.63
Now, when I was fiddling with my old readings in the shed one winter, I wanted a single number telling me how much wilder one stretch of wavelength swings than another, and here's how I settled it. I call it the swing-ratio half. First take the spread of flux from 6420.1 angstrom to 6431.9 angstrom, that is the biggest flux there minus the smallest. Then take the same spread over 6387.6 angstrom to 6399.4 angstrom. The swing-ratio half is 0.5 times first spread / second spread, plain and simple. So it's 0.511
